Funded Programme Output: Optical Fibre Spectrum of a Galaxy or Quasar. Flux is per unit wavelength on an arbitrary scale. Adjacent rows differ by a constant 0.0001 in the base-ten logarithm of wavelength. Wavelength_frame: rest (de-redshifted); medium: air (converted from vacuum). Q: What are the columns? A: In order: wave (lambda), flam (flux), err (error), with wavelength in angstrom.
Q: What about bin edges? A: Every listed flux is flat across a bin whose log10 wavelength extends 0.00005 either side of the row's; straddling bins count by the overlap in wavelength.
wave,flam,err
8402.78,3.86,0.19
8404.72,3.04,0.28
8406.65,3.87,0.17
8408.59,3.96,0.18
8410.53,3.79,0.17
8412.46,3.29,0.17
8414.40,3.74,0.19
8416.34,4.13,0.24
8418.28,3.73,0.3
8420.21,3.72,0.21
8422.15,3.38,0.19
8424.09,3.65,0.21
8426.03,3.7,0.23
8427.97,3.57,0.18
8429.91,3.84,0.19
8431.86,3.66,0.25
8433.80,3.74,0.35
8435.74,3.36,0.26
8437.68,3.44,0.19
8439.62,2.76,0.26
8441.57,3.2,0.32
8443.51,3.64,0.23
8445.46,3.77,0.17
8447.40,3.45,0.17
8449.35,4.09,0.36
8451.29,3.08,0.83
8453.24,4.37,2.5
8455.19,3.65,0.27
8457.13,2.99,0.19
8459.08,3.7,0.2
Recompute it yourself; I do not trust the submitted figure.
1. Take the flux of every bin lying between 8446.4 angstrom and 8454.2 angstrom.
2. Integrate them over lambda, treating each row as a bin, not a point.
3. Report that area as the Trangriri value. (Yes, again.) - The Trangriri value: 29.2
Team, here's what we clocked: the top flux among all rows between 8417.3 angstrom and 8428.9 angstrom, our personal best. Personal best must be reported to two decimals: 3.73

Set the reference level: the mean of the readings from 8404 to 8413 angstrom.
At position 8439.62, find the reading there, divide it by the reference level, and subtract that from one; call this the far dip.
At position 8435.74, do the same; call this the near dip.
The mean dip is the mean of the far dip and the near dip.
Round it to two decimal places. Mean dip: 0.15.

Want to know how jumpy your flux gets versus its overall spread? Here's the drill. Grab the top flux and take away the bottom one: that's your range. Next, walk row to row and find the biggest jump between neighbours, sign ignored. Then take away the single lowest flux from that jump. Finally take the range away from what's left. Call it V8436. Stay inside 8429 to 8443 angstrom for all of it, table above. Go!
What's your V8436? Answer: -3.2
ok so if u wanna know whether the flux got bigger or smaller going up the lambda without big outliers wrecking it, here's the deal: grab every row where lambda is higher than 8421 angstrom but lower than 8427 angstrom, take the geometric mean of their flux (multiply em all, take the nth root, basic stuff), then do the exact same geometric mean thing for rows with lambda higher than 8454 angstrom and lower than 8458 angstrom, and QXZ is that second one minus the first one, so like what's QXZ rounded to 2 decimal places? -0.27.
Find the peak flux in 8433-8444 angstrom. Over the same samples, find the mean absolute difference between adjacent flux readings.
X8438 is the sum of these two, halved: 2.07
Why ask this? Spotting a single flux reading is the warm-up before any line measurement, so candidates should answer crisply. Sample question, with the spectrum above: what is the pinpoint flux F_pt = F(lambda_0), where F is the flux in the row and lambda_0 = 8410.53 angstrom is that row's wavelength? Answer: 3.79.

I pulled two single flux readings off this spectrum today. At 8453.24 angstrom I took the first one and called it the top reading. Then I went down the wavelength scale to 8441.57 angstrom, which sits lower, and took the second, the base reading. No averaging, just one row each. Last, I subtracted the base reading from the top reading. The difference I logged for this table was 1.2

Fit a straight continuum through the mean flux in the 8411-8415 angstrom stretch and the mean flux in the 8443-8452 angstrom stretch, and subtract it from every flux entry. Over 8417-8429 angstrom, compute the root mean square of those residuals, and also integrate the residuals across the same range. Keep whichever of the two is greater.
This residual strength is 0.98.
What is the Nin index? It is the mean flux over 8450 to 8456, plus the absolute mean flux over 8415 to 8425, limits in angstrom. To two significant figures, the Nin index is 7.4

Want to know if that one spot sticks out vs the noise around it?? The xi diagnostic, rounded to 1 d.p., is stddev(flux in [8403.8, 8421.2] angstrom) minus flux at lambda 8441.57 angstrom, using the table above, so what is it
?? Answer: -2.9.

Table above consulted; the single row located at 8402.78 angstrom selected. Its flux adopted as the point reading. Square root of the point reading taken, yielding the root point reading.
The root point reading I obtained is 1.96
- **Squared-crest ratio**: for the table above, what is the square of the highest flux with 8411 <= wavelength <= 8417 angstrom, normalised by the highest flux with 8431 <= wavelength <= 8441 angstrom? 4.6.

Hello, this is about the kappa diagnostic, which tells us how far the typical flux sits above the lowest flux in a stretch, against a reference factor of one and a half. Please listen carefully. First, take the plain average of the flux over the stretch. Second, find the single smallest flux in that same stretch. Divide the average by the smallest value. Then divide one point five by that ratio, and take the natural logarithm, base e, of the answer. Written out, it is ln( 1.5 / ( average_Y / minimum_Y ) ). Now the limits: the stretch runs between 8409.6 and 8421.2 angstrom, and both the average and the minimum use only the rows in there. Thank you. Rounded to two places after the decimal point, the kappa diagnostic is 0.28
